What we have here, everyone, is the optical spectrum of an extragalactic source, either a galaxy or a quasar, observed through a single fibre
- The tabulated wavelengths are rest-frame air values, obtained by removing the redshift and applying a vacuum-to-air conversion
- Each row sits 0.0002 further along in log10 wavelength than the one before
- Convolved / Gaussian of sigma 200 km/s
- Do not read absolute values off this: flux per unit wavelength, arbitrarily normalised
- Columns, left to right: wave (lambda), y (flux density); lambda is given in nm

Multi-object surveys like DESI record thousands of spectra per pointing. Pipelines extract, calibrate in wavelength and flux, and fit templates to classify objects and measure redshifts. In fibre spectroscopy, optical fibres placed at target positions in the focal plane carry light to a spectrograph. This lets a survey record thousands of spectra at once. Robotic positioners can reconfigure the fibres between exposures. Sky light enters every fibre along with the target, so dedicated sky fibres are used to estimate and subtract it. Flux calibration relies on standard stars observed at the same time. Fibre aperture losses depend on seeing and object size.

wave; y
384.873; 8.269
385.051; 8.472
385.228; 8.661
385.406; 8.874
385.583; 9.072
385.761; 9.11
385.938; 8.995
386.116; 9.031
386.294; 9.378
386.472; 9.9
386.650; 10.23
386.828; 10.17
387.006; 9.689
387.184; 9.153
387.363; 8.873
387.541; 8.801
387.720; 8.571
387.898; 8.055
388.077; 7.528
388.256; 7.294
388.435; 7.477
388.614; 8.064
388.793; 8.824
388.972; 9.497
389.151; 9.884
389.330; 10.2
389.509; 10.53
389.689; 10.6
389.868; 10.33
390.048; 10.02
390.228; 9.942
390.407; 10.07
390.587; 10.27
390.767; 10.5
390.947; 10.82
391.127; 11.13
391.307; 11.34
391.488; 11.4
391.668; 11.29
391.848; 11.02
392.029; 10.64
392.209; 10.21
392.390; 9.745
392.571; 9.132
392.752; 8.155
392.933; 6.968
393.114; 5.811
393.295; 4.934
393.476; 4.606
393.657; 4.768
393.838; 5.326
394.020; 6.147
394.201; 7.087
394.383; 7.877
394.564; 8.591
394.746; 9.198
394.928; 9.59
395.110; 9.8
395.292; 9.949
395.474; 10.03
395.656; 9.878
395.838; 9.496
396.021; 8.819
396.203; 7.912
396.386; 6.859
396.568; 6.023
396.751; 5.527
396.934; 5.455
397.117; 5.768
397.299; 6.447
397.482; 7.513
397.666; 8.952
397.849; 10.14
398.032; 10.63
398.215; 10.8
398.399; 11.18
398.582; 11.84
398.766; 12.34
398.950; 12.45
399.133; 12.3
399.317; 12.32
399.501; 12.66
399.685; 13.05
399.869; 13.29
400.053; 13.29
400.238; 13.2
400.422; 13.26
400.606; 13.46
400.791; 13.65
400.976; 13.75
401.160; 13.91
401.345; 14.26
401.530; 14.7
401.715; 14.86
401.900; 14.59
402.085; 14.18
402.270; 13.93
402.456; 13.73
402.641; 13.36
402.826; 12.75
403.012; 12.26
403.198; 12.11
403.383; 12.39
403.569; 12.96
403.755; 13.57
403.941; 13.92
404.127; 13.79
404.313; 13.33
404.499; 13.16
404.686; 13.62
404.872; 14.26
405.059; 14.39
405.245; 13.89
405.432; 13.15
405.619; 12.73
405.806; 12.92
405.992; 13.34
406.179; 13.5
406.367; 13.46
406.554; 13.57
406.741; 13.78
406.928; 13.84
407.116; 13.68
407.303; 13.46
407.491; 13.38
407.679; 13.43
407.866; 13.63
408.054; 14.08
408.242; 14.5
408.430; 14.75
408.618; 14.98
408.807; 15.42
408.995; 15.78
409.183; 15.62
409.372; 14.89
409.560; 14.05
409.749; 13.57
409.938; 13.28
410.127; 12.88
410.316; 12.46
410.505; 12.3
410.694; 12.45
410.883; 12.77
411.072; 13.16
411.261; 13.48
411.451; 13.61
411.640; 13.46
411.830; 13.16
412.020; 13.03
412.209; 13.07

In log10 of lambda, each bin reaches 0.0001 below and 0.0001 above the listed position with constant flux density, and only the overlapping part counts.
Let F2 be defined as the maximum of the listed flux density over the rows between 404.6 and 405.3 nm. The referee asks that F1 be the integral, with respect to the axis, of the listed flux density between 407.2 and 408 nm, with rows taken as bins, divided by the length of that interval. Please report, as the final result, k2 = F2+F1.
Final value 28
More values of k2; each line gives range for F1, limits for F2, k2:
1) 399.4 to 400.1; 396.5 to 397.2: 19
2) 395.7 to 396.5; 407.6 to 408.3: 23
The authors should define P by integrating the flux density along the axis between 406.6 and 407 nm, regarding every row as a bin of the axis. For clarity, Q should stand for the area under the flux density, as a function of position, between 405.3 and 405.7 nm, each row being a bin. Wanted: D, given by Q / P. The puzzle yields 0.94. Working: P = 6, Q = 5.2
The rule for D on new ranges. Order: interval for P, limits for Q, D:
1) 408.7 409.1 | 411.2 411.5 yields 0.65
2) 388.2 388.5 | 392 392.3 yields 1.41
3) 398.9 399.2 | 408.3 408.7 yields 1.59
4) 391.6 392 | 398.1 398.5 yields 0.99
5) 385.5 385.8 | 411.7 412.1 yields 1.93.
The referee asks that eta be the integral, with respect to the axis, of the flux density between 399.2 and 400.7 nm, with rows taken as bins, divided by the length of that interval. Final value 13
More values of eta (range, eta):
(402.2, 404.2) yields 13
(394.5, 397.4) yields 8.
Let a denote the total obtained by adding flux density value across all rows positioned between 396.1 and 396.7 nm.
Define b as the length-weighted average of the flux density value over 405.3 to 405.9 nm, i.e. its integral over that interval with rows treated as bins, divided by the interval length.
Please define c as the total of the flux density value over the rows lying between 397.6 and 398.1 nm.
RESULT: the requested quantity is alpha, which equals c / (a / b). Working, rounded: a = 21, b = 13.0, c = 30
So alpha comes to 19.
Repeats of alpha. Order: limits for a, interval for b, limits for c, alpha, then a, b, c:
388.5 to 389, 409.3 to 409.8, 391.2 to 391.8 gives 18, 26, 14.2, 34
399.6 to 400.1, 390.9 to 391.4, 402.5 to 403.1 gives 11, 40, 11.1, 38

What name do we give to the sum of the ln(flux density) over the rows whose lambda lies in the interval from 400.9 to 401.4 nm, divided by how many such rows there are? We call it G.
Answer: 2.64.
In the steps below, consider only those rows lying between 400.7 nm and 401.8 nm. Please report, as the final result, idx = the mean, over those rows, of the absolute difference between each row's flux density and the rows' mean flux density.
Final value 0.418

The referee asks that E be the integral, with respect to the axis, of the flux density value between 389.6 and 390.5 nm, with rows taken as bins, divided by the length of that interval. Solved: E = 10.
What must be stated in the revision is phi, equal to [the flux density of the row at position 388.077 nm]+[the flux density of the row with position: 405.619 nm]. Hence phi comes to 20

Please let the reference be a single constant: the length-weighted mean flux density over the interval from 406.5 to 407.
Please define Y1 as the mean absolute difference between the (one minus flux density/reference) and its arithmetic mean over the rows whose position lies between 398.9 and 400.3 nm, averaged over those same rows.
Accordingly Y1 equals 0.03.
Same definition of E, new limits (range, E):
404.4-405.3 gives 14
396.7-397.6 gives 6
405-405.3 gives 14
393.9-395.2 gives 8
